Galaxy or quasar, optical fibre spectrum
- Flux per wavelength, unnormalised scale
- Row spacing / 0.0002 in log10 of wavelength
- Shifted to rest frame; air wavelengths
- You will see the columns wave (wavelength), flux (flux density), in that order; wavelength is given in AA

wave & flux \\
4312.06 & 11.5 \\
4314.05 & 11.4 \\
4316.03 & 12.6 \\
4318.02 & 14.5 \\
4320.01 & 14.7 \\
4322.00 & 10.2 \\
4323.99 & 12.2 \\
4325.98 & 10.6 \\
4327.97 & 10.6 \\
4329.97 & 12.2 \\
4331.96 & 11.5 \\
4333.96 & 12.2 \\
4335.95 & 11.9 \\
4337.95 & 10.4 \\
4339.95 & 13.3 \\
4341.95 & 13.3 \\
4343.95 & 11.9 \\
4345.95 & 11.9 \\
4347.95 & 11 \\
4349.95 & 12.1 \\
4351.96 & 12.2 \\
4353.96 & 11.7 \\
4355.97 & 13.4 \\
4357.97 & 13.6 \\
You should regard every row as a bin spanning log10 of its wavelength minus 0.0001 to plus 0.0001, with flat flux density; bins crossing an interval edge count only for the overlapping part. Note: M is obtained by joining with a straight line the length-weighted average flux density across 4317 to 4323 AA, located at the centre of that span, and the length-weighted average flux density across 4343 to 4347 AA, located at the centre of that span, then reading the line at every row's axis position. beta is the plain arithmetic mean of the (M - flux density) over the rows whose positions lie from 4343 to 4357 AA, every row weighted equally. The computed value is -0.4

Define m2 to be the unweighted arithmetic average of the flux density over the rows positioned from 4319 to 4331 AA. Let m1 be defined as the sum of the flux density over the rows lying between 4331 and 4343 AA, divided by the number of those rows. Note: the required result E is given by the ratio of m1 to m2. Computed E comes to 1.03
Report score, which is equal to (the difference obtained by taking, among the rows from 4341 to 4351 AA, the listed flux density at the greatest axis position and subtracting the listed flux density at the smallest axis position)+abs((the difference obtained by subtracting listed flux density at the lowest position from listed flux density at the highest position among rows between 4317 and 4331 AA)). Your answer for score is 1.1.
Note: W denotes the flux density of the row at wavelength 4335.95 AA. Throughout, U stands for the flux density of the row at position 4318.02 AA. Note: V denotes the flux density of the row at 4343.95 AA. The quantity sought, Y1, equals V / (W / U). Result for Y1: 14.5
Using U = 14.5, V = 11.9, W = 11.9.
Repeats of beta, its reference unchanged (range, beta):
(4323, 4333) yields 1.3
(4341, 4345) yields -0.6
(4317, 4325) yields 0.2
